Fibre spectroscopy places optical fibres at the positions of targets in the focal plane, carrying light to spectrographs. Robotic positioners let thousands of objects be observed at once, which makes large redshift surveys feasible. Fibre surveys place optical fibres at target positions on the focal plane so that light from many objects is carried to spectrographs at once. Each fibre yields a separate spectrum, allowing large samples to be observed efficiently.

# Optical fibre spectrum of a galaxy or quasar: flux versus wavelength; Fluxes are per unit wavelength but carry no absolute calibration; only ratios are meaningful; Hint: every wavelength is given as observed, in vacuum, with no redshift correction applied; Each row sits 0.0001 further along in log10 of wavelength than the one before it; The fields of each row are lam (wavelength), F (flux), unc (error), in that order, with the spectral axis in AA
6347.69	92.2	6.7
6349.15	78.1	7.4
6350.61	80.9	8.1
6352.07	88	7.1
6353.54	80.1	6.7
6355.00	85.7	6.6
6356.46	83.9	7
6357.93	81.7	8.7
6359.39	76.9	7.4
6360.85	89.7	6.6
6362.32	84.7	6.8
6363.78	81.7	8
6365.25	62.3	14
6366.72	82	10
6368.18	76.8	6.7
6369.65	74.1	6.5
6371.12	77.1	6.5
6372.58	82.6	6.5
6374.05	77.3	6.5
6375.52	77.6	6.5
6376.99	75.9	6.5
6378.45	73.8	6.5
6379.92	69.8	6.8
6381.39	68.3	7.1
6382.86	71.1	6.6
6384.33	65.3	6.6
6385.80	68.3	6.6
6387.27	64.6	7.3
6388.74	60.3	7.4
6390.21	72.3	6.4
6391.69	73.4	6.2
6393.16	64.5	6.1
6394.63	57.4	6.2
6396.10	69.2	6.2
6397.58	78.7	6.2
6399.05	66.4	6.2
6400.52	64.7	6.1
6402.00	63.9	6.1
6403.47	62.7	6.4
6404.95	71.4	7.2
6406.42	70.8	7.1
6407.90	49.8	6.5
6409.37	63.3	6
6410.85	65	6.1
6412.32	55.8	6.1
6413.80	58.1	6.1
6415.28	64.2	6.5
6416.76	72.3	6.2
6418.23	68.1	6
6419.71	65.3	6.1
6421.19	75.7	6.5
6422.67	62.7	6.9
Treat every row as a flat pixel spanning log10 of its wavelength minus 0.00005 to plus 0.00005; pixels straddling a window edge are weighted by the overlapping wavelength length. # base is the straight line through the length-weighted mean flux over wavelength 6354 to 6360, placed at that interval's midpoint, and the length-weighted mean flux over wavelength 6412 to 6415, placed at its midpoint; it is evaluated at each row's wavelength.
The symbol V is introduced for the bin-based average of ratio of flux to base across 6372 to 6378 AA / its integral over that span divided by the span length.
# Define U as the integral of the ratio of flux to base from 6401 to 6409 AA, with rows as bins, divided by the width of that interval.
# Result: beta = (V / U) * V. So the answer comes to 1.06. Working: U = 1.03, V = 1.05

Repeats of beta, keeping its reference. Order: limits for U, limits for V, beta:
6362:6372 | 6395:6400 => 1.19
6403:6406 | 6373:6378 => 0.98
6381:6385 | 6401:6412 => 1.13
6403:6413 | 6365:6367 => 0.82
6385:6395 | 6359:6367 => 1.03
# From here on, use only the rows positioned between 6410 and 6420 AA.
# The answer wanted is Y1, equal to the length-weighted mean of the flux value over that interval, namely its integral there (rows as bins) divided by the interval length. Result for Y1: 64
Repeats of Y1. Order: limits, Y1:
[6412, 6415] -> 58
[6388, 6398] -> 68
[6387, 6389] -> 62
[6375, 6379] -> 76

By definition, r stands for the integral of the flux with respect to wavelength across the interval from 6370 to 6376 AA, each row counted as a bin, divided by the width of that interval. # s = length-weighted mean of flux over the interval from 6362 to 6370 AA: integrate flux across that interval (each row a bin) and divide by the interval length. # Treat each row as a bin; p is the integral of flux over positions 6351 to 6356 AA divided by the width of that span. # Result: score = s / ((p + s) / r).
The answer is 37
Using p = 84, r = 78.4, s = 77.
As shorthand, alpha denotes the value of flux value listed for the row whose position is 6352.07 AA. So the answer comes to 88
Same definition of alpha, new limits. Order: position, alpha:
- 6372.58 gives 82.6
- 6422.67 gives 62.7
